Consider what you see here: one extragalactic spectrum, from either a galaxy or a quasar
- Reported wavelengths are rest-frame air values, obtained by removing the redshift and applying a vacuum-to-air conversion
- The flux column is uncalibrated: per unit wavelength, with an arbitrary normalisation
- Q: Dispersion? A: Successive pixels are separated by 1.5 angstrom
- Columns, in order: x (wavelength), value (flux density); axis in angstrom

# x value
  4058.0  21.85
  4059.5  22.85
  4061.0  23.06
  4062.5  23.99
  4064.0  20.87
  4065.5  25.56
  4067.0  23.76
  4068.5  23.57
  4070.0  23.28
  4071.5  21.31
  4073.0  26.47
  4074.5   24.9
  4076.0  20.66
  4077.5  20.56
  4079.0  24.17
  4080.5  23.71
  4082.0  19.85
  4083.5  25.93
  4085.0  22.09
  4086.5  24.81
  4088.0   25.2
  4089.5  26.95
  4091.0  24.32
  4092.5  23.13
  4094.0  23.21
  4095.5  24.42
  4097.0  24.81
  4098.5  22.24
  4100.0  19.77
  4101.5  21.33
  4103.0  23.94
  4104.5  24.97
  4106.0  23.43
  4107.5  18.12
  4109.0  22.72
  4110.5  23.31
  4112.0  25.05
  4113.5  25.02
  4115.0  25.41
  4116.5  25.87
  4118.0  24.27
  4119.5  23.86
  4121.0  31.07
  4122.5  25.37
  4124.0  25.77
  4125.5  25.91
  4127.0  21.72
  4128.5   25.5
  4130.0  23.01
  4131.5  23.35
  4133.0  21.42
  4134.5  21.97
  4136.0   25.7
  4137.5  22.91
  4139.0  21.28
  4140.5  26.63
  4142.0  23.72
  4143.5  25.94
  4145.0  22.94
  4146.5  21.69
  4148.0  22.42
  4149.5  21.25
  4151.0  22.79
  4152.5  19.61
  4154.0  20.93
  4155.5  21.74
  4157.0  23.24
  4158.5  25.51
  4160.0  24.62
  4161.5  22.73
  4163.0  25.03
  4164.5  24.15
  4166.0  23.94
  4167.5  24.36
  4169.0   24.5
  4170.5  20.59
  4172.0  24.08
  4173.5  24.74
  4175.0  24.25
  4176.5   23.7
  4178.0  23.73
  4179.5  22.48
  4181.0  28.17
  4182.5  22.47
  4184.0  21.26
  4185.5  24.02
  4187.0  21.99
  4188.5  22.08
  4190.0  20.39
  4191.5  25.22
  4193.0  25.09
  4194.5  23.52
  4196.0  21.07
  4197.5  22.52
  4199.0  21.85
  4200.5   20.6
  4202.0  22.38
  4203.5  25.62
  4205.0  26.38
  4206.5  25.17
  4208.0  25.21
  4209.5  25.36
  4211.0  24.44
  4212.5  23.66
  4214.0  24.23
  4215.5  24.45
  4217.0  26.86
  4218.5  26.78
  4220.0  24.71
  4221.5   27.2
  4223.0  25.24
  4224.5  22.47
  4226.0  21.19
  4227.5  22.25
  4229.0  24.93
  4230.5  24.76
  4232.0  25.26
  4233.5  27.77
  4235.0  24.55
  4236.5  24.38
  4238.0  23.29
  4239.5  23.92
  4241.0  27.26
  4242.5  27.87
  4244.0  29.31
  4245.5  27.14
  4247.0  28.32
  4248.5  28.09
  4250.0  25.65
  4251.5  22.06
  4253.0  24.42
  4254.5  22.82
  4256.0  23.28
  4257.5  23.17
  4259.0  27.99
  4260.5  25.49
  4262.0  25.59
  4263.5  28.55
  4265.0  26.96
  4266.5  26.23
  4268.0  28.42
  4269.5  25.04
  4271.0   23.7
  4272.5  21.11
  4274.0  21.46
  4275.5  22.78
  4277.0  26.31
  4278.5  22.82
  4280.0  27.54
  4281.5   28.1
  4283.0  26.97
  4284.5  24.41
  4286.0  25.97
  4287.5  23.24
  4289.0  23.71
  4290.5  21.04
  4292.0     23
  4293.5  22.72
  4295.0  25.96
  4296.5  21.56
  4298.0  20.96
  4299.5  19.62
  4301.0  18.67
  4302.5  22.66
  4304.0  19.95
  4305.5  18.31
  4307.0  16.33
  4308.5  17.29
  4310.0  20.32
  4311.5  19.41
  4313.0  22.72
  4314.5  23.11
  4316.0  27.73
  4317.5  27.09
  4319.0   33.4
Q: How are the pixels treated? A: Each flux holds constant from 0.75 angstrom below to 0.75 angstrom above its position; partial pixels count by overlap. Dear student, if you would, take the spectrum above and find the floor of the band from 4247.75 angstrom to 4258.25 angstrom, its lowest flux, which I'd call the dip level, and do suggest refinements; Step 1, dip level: 22.06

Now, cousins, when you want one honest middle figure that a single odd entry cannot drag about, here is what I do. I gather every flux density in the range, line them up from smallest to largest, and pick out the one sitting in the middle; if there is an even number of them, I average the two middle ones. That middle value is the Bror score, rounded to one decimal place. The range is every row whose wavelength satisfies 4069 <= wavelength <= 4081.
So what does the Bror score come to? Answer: 23.5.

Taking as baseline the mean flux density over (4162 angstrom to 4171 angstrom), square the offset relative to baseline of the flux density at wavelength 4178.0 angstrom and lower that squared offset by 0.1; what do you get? -0.1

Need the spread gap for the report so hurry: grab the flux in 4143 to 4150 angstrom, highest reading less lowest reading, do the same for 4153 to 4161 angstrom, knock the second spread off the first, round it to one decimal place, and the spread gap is 0.1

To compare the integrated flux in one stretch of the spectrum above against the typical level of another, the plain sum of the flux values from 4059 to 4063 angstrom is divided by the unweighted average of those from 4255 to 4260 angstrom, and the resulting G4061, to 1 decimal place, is 2.8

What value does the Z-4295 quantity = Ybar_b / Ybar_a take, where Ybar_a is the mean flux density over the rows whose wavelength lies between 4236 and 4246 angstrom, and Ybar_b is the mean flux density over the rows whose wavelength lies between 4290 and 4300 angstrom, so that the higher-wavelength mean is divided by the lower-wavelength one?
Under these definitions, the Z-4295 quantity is 0.85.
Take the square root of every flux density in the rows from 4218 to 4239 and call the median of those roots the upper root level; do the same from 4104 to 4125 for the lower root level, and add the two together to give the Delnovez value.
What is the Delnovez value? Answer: 10.0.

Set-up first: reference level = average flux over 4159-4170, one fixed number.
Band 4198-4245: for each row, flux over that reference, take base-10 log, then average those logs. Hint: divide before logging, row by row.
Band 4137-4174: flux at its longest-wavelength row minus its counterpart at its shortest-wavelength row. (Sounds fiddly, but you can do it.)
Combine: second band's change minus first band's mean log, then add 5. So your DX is 6.8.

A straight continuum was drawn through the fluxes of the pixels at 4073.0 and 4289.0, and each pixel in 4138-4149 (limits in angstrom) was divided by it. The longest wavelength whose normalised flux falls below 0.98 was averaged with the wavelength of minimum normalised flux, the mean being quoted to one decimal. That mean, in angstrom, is 4143.5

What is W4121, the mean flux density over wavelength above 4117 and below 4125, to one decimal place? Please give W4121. 26.1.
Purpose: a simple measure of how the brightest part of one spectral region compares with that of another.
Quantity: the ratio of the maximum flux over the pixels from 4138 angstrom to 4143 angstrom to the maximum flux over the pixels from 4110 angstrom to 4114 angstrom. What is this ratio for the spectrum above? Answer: 1.06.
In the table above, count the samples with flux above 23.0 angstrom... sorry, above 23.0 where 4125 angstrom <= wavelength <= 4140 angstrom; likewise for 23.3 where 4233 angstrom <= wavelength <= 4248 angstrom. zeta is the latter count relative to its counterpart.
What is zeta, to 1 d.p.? 1.8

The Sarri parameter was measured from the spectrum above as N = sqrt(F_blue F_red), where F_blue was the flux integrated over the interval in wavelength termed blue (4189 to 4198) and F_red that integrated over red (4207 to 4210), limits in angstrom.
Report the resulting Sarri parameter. 125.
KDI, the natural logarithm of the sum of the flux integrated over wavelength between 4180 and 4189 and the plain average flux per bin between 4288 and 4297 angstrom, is 5.45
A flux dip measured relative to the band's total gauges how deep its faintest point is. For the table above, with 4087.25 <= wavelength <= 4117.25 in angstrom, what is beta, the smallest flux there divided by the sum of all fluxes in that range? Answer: 0.0383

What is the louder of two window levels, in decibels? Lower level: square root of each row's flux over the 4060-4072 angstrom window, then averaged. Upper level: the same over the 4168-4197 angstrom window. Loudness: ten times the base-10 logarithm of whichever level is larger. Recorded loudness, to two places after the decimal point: 6.84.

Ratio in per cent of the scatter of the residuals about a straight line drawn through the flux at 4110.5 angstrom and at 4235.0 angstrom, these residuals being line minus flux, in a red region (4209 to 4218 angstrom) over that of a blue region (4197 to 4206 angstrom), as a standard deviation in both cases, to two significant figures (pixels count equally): 50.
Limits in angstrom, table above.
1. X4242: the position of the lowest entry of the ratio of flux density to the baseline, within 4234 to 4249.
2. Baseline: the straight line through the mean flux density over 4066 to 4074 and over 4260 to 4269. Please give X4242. 4238.0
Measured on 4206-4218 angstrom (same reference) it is 4212.5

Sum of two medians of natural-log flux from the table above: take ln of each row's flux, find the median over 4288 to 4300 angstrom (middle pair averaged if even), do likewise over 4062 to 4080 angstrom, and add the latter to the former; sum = 6.26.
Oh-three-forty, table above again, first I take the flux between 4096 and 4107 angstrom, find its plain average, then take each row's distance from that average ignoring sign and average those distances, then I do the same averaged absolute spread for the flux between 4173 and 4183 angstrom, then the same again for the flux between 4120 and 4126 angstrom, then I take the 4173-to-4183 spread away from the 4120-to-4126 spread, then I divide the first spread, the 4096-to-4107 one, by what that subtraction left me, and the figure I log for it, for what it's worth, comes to 2.1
